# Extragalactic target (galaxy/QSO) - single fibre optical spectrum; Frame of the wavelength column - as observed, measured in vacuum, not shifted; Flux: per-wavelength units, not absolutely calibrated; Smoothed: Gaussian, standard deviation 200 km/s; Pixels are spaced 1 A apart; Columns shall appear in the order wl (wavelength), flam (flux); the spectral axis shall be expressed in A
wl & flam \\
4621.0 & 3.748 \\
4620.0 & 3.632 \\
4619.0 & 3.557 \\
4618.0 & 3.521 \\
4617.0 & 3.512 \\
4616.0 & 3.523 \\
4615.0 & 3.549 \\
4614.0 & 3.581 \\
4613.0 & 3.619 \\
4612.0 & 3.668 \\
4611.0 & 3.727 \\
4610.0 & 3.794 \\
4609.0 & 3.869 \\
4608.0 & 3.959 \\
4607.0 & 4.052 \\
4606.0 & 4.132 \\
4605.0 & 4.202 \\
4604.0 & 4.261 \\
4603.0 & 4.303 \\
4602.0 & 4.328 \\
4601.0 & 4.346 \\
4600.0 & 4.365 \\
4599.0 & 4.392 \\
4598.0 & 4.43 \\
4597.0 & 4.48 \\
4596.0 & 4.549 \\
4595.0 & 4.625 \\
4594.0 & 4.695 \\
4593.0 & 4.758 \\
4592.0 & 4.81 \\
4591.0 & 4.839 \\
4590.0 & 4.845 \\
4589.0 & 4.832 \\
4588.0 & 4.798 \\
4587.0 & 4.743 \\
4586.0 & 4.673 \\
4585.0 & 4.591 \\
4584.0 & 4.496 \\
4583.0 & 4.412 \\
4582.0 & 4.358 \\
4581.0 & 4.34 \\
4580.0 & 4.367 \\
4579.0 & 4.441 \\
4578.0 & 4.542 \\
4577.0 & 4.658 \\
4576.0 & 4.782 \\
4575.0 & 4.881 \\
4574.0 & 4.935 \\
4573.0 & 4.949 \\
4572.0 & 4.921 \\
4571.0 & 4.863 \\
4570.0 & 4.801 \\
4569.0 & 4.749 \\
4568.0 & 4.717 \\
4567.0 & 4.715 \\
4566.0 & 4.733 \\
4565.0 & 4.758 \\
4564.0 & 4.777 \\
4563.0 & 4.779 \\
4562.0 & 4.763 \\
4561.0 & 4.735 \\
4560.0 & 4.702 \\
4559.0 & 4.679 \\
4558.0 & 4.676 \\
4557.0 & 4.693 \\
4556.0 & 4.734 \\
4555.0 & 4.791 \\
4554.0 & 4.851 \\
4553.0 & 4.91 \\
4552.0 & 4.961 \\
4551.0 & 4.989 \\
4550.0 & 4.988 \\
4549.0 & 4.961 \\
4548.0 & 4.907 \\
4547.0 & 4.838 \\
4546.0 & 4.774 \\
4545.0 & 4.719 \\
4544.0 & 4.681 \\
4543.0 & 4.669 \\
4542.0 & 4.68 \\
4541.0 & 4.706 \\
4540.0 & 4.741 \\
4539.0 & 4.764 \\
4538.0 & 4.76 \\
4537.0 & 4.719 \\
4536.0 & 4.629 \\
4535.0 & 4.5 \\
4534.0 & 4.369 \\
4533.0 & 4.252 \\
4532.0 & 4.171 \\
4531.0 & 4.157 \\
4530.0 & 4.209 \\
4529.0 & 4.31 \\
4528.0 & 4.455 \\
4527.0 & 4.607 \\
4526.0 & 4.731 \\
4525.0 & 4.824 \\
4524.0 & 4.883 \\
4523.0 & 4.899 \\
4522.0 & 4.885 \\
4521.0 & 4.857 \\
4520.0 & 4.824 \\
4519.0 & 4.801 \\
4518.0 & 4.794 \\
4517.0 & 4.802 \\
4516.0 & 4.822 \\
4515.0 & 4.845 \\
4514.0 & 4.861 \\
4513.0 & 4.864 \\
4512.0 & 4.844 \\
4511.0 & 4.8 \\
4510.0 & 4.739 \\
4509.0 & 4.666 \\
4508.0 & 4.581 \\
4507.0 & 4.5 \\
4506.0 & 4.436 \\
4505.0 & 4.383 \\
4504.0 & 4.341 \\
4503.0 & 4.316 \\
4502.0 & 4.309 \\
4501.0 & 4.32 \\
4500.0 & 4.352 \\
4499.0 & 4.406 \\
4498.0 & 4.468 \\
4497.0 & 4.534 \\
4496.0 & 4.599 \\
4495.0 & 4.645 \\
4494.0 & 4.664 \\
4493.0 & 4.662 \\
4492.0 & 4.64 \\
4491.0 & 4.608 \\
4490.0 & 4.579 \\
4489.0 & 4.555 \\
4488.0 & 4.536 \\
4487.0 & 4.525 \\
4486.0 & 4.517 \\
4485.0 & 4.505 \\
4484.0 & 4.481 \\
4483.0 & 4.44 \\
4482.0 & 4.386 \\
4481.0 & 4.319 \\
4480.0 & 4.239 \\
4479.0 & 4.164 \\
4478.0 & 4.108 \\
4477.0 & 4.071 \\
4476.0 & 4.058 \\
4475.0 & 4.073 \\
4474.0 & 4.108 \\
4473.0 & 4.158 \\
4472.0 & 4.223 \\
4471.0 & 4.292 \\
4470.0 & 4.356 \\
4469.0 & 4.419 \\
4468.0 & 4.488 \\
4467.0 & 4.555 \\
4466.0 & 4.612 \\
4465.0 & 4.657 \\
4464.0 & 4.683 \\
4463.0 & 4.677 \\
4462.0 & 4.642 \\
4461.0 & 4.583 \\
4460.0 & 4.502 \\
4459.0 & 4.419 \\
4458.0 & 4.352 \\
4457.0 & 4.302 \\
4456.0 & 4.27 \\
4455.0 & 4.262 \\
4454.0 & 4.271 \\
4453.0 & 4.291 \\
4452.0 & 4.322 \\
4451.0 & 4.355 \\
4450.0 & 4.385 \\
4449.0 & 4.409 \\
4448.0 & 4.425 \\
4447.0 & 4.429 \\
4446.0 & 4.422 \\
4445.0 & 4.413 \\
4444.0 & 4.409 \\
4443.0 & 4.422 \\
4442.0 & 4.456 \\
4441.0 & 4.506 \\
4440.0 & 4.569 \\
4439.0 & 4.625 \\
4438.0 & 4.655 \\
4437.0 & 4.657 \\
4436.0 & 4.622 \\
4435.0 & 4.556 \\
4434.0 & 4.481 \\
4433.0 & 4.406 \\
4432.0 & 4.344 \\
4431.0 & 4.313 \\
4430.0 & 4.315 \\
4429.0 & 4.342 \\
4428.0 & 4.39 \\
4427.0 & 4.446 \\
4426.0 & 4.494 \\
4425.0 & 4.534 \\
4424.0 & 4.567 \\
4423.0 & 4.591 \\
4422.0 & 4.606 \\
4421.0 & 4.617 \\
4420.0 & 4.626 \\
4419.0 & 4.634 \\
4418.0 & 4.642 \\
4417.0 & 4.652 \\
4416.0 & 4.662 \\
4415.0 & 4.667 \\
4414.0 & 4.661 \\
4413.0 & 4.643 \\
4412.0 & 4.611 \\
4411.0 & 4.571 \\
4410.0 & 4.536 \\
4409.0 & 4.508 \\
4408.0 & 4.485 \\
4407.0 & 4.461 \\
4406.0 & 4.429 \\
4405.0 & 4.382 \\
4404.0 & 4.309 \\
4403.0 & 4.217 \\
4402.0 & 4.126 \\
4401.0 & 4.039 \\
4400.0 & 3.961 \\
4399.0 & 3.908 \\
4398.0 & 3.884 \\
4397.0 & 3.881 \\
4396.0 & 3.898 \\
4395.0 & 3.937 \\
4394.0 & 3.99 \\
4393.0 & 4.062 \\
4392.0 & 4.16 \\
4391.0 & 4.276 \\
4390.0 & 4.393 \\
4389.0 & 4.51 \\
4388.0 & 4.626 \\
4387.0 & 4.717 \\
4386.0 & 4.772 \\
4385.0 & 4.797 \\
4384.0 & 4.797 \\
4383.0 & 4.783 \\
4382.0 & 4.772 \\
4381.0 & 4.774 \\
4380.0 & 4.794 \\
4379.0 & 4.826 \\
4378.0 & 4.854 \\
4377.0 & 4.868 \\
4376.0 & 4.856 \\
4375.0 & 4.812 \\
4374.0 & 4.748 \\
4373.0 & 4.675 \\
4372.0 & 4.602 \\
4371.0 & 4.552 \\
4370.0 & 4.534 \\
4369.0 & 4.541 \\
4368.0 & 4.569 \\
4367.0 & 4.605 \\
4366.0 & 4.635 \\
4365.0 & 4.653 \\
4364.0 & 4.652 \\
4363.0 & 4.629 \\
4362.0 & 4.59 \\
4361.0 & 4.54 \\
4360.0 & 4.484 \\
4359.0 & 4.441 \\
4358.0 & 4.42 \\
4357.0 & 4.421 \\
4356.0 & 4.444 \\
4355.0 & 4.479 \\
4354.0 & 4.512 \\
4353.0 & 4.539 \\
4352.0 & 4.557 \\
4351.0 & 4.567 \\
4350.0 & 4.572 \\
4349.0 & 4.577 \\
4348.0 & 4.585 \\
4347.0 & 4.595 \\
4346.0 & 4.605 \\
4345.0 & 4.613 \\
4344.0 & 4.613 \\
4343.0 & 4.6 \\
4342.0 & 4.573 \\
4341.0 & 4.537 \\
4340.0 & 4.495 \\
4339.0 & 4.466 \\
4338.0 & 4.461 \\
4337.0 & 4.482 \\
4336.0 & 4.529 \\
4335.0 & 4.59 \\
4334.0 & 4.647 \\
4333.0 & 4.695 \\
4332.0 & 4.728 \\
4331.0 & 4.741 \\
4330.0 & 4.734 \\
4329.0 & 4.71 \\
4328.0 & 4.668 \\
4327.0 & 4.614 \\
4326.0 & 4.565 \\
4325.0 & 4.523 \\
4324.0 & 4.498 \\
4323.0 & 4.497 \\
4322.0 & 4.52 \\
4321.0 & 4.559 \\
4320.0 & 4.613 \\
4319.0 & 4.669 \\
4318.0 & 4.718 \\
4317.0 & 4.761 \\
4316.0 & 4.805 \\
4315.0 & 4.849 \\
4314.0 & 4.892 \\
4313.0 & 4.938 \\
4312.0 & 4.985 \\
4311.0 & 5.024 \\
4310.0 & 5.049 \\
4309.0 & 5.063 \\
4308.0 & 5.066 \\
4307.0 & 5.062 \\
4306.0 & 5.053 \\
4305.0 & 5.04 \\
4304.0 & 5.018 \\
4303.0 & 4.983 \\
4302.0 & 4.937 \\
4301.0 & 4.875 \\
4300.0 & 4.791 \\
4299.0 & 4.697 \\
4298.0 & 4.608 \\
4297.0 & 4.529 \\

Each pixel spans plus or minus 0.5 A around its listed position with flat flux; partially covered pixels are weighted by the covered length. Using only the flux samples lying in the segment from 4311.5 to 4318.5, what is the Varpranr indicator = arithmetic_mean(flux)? 4.85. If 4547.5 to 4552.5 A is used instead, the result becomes 4.96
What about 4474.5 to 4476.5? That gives 4.07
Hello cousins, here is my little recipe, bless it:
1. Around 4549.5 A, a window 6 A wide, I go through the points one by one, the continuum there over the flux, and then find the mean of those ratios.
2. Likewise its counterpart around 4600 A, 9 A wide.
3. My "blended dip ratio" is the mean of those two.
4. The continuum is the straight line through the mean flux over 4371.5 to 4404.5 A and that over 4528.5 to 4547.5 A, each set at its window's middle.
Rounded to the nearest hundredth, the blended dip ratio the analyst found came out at 0.99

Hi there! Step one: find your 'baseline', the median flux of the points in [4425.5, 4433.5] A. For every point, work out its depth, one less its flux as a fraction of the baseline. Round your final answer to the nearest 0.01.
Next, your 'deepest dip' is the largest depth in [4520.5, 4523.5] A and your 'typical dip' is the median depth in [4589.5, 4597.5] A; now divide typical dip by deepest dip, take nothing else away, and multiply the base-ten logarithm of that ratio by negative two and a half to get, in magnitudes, 0.34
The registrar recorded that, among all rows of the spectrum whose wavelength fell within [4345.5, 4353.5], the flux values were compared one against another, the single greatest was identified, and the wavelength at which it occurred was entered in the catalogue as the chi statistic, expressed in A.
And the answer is 4346.0 A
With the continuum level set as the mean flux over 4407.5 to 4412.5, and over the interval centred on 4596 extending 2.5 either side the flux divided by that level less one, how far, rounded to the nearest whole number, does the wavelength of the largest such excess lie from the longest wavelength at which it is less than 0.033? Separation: 4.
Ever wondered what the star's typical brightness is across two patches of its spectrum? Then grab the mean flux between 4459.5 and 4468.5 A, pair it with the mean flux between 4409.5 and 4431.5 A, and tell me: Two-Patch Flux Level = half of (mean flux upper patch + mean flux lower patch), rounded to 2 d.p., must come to 4.58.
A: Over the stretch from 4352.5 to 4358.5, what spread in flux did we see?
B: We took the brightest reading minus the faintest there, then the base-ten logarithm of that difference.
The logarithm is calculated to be -0.9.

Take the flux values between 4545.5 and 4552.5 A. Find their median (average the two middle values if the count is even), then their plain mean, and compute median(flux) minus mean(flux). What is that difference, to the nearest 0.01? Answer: 0.04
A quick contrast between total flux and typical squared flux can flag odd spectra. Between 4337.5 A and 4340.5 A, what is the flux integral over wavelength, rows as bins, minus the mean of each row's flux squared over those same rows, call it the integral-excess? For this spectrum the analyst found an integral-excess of -6.59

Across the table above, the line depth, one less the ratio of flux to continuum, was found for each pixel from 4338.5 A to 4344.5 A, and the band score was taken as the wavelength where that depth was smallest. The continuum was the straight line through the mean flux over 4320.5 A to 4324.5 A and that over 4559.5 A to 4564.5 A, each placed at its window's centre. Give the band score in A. 4344.0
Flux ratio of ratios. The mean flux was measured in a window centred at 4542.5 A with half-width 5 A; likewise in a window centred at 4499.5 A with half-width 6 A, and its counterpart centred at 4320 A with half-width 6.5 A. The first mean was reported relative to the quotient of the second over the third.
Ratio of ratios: 5.0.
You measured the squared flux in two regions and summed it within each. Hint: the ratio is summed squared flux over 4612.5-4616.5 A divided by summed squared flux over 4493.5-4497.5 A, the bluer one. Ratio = 0.60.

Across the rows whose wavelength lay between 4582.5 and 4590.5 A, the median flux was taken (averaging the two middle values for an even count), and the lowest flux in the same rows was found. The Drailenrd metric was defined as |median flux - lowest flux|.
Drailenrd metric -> 0.30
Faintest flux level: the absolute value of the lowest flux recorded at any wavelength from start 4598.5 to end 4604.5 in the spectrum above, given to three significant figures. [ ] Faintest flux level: 4.26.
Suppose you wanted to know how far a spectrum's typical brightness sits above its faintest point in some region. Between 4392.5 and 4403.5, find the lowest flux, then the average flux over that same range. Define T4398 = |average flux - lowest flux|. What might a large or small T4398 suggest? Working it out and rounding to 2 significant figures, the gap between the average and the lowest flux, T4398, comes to 0.11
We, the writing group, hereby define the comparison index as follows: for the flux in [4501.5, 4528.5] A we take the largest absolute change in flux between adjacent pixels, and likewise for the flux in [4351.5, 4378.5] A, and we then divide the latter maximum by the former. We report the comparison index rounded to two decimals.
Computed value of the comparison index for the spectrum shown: 0.48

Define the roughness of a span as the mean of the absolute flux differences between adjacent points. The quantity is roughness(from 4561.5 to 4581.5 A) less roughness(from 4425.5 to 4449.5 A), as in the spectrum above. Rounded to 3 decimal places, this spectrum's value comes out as 0.013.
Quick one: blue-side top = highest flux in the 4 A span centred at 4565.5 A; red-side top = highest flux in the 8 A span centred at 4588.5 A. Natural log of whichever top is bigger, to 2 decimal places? 1.58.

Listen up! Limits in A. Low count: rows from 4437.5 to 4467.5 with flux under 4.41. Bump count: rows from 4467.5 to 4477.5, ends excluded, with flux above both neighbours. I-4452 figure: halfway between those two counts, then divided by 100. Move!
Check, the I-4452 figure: 0.055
